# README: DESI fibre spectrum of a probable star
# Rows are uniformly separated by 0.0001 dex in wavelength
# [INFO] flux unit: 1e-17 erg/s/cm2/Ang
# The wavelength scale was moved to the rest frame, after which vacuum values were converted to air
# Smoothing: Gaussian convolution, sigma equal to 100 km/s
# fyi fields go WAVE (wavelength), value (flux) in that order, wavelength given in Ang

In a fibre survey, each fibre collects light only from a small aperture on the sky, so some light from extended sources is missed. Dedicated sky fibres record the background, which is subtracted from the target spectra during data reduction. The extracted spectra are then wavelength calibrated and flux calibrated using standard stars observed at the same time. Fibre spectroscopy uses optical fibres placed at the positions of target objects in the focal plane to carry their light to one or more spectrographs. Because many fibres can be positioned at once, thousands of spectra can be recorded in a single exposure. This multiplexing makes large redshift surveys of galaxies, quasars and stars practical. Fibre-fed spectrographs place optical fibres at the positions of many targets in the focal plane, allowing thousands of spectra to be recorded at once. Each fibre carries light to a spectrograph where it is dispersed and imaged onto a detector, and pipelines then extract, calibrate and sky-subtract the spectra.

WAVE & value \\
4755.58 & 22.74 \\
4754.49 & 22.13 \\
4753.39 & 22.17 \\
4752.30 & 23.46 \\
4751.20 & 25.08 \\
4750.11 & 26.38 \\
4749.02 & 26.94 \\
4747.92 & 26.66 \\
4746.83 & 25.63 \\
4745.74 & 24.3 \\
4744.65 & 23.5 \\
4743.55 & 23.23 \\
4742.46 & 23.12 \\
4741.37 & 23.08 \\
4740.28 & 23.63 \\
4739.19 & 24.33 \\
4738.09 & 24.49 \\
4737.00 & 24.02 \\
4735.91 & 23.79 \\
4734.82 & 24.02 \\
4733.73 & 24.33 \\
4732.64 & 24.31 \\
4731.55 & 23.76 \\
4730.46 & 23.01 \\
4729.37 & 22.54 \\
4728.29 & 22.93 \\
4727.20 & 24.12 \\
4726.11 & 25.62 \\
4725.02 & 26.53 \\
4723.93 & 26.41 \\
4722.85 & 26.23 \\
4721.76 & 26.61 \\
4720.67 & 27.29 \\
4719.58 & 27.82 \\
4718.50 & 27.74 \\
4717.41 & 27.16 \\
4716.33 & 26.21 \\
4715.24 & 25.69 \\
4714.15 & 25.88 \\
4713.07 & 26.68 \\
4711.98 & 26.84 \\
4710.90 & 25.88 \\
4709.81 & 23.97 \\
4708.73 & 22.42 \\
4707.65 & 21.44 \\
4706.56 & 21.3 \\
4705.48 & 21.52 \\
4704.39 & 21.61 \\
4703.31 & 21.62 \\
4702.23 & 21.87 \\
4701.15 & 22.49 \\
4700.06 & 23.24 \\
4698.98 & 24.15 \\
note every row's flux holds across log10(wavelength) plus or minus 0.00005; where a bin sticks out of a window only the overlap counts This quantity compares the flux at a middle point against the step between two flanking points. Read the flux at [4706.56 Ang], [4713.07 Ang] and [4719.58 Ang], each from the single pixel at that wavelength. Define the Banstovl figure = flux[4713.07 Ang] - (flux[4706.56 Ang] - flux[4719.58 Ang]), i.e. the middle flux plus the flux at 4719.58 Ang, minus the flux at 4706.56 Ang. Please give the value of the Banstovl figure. 33.2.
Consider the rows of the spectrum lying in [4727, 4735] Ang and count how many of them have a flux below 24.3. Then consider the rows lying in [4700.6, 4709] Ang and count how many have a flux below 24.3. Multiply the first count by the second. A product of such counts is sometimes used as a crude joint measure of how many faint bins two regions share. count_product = 48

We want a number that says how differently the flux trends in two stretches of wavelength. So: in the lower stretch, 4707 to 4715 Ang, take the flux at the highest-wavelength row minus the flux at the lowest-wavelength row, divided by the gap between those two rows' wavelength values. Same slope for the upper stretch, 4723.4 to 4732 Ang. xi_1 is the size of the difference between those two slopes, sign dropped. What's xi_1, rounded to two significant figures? 1.0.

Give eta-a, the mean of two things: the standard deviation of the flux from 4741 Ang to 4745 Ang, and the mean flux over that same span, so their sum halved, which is 11.7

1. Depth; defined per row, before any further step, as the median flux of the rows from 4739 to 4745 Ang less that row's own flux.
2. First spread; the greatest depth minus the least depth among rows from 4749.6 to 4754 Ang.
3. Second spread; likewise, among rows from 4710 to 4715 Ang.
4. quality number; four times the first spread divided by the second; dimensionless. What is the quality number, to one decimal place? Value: 17.5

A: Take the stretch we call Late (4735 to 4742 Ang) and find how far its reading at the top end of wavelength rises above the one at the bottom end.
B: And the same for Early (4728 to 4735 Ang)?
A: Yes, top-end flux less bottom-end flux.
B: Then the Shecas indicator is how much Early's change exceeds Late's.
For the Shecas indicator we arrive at 2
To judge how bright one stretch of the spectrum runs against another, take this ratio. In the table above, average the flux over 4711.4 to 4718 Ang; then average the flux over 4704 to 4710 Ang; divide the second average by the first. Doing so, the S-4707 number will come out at 0.83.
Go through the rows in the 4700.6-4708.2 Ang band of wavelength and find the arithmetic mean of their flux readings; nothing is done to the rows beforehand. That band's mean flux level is 21.7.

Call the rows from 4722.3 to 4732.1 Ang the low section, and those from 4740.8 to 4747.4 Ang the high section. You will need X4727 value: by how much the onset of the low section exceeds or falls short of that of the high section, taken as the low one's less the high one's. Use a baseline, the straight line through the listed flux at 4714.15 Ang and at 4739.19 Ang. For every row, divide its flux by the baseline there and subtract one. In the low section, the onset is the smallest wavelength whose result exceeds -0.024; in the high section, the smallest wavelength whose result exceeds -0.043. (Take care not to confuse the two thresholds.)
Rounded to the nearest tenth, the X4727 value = -19.6 Ang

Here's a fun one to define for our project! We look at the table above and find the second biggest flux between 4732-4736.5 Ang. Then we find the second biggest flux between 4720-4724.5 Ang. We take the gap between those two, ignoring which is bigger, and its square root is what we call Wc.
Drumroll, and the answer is 1.5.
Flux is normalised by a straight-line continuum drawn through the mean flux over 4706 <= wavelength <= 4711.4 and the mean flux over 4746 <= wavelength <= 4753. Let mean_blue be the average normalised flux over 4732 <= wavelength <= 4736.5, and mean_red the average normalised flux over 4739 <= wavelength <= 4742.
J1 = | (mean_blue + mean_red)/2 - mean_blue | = 0.02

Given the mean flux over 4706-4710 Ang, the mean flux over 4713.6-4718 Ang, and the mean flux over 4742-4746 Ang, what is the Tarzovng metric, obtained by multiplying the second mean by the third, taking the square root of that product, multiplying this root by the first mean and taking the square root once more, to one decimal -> 23.5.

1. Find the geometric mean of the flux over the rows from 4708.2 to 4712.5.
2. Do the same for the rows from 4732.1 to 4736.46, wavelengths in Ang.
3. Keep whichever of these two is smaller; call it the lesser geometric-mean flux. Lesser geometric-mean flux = 24.1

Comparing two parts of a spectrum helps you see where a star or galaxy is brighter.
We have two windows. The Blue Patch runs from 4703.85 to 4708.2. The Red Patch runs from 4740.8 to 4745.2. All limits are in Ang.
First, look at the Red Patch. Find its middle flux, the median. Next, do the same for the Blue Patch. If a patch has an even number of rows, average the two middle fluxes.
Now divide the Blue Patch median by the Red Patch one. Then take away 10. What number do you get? -9.07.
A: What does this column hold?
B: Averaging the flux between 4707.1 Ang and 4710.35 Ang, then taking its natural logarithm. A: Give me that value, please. 3.12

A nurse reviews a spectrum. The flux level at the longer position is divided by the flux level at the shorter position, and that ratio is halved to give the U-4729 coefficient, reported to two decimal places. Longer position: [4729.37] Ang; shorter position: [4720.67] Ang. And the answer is 0.41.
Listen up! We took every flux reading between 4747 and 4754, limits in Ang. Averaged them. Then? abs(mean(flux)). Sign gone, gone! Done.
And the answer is 25.1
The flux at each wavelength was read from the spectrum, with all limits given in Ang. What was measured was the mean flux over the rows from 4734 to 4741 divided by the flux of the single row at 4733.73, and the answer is 0.99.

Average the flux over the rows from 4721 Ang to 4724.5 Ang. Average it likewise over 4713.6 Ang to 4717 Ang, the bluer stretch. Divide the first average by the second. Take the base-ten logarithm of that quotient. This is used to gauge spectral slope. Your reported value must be 0.01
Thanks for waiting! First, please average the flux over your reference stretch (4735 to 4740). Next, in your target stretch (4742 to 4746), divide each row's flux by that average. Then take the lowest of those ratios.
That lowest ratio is 0.96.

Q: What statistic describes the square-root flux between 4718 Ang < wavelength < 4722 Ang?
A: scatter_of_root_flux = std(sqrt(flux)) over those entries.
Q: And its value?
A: 0.05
